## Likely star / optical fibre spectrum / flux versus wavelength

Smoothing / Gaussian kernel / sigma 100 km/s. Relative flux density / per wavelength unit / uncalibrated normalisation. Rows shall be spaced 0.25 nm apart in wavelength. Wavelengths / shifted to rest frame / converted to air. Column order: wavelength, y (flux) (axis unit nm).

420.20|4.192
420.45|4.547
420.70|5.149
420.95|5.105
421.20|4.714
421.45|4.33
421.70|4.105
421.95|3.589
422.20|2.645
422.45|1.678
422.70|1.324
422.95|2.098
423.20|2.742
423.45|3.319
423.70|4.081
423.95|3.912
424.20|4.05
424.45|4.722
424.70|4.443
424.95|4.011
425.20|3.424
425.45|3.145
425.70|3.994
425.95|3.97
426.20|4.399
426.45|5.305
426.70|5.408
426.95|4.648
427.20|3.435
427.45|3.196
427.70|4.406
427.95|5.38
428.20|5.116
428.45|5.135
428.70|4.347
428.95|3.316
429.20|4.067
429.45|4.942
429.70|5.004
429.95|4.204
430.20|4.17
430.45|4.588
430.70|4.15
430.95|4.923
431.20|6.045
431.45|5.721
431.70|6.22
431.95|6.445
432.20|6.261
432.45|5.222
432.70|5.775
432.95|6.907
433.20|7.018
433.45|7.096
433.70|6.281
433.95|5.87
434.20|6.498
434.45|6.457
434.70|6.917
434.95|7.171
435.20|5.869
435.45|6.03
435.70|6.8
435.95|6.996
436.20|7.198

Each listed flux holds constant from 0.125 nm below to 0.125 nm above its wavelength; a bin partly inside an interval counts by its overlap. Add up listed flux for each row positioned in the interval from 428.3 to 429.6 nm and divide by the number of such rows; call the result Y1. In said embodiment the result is 4.4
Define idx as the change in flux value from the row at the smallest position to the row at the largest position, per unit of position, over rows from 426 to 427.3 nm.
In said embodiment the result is -1.0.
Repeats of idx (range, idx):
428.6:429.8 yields 0.7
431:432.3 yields 0.2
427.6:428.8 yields -0.1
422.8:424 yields 1.8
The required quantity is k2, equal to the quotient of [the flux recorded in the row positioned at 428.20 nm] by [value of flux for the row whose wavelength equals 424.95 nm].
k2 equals 1.3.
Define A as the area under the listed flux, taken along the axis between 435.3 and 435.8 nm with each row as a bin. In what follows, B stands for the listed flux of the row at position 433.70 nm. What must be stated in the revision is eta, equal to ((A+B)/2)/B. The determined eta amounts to 0.75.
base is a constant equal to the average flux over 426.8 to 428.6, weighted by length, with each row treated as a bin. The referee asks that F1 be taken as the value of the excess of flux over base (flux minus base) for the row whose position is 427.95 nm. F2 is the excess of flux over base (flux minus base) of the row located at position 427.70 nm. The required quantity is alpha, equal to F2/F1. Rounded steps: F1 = 0.90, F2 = -0.1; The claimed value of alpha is 0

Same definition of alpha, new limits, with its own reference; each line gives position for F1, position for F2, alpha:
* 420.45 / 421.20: 4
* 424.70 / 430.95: -10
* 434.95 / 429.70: 0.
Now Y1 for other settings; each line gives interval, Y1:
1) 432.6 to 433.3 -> 6.6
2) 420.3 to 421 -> 4.9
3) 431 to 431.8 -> 6.0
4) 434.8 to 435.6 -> 6.4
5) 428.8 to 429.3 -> 3.7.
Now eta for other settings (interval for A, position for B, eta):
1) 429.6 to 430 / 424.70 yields 0.71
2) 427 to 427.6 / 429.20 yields 0.76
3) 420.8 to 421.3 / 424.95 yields 0.81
